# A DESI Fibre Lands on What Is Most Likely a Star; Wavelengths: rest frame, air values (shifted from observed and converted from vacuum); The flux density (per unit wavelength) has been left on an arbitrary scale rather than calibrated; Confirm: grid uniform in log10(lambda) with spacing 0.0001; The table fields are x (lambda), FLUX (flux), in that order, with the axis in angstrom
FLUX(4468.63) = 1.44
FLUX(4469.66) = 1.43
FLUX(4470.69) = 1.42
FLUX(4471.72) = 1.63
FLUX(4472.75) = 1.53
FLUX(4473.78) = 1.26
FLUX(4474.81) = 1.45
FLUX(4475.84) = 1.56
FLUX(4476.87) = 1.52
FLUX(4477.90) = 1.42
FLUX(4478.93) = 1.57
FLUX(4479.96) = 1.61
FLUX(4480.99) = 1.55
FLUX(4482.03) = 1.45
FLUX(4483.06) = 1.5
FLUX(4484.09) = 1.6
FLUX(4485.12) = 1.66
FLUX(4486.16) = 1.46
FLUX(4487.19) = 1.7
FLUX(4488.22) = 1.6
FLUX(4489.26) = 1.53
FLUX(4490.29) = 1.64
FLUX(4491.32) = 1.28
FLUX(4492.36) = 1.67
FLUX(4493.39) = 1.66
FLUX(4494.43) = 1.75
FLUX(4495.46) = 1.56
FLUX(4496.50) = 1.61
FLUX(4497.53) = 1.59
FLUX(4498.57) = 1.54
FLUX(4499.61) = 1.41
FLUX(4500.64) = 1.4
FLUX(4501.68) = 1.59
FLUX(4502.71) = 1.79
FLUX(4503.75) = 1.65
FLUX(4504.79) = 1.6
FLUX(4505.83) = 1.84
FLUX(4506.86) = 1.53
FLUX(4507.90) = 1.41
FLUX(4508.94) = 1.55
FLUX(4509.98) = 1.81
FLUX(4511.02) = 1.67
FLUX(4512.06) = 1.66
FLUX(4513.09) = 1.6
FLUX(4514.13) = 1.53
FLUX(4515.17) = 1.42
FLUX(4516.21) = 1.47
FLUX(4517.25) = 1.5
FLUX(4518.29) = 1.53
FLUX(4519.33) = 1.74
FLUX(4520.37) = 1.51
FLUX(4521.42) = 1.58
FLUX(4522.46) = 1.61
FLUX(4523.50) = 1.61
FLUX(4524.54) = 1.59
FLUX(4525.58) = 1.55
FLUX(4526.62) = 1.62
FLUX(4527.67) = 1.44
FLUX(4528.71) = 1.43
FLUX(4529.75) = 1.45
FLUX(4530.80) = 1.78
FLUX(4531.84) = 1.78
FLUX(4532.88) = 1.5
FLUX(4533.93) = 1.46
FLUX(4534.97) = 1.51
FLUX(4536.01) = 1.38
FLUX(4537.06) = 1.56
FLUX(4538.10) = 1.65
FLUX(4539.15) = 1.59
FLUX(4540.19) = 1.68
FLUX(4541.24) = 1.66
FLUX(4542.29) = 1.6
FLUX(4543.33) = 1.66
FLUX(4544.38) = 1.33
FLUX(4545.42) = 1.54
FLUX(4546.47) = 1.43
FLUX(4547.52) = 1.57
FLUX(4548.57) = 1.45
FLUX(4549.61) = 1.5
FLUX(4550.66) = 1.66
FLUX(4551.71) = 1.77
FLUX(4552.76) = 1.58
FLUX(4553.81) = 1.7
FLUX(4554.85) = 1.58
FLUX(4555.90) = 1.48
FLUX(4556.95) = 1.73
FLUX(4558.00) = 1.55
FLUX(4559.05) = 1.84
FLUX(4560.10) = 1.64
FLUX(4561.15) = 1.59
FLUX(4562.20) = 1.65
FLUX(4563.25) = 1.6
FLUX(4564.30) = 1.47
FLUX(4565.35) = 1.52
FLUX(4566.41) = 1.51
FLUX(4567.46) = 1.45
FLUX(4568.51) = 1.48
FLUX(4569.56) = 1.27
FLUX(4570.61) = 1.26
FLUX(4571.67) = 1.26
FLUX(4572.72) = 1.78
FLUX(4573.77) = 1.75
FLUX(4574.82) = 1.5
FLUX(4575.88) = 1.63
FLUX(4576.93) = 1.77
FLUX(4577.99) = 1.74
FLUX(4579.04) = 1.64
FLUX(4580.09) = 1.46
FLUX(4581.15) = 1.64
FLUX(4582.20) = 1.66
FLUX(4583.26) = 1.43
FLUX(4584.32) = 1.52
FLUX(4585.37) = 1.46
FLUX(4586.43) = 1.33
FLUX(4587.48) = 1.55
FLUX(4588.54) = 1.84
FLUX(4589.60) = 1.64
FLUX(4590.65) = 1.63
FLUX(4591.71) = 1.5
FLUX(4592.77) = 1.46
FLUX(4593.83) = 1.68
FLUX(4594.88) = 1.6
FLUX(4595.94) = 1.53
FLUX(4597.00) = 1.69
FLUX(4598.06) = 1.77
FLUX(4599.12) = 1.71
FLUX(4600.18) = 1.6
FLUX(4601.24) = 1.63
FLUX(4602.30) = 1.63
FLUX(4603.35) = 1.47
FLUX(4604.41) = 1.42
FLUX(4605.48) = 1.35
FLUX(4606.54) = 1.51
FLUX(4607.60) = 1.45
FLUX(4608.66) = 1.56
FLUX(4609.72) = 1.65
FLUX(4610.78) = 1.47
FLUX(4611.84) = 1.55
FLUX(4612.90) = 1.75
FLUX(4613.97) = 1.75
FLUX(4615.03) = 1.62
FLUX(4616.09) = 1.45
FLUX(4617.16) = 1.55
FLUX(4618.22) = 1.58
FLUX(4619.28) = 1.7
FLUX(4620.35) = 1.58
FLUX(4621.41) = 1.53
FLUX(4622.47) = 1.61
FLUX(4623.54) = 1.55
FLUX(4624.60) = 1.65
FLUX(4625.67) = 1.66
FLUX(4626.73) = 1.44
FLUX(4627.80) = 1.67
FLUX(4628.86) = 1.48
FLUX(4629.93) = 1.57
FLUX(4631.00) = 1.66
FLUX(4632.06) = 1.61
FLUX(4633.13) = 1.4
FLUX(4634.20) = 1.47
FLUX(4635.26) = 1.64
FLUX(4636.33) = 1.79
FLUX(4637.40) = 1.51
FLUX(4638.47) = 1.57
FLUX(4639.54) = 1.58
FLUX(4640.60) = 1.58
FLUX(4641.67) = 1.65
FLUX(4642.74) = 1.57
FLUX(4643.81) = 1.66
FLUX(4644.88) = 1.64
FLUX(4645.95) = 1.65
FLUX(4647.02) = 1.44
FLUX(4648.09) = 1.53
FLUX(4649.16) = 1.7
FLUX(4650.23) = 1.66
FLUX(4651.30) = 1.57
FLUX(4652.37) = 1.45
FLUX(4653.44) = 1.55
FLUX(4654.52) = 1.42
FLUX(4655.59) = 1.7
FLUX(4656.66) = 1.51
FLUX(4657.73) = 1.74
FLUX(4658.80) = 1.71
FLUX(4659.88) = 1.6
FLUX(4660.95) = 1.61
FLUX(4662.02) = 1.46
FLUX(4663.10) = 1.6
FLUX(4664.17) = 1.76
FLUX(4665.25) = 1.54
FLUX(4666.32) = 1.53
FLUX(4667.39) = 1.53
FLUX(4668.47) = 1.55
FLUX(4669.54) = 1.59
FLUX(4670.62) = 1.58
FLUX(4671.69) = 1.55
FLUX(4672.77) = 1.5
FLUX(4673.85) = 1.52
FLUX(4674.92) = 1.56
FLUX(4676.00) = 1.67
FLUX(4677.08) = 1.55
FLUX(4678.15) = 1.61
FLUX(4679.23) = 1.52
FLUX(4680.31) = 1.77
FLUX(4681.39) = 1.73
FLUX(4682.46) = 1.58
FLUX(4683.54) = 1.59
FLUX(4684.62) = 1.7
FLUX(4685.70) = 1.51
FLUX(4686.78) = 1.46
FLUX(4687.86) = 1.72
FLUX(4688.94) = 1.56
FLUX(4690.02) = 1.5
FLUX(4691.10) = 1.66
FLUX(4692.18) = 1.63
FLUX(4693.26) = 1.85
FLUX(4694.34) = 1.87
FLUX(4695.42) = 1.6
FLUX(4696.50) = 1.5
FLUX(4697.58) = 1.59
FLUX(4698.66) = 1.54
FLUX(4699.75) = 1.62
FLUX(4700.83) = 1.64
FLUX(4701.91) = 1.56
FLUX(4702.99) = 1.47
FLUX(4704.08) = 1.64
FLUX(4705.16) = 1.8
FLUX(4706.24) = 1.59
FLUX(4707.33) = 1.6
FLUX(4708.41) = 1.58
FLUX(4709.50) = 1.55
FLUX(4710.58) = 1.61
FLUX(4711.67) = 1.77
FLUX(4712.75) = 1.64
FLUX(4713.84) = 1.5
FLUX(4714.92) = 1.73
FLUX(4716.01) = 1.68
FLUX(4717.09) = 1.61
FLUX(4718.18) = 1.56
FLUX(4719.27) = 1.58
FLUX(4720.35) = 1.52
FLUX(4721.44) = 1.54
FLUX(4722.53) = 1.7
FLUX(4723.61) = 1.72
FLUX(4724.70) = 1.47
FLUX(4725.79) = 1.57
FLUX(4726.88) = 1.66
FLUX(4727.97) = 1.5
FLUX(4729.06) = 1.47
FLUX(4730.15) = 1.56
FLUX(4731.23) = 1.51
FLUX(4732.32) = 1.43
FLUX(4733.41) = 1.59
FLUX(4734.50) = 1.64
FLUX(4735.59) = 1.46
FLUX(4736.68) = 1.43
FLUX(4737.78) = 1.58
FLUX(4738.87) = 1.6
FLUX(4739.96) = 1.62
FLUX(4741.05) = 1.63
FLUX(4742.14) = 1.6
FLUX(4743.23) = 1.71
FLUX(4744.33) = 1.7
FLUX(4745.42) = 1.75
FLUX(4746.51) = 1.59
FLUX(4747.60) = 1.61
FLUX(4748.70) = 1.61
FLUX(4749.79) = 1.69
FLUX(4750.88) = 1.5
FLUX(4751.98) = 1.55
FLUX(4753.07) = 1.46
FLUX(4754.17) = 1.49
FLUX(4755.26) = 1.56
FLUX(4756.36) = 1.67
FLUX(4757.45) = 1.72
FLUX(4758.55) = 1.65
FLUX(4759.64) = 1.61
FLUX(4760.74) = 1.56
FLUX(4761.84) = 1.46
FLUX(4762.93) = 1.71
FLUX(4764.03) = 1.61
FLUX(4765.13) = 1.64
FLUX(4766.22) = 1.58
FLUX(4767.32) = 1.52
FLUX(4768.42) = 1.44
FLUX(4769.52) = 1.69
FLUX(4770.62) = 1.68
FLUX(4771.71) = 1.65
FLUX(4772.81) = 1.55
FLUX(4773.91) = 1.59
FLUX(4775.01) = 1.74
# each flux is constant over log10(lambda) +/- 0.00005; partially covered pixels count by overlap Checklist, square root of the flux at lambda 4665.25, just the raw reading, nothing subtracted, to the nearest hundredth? 1.24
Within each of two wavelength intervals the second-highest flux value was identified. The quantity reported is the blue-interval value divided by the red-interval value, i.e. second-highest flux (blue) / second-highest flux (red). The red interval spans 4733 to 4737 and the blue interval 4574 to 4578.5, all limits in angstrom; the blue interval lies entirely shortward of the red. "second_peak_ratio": 1.09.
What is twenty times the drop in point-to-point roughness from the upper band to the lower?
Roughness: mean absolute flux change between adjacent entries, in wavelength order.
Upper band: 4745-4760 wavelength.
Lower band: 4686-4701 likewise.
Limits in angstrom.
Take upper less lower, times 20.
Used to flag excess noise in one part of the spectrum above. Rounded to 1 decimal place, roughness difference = -0.9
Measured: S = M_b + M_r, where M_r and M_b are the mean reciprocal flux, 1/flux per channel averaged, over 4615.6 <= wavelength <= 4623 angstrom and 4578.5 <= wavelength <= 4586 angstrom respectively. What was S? 1.29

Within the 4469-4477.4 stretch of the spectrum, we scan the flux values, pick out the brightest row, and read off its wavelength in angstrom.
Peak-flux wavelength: 4471.72 angstrom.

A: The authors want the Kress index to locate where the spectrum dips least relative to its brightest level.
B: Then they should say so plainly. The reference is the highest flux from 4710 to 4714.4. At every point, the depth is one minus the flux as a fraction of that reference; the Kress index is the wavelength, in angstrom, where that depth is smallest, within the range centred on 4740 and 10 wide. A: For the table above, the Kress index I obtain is 4743.23 angstrom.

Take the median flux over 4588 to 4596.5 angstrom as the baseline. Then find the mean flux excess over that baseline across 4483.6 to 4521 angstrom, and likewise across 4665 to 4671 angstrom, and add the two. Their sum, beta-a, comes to -0.092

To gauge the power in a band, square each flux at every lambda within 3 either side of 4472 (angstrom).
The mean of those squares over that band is 2.12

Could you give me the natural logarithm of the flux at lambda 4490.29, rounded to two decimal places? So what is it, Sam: 0.49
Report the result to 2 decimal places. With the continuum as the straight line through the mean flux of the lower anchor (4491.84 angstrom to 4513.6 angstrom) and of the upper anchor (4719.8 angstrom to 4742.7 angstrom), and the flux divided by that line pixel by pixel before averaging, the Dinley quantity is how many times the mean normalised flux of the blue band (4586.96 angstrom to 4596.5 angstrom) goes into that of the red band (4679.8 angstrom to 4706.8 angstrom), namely 1.03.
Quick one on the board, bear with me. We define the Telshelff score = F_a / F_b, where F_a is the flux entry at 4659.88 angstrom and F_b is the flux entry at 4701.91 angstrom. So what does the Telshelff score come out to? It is 1.03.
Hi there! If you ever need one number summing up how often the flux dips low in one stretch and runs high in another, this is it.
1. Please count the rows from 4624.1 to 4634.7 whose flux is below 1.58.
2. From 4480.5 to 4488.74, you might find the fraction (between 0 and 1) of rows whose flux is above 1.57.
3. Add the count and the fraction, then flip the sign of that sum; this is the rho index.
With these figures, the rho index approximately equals -5.5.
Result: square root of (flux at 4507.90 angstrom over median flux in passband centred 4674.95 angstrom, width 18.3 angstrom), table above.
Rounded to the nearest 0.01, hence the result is 0.95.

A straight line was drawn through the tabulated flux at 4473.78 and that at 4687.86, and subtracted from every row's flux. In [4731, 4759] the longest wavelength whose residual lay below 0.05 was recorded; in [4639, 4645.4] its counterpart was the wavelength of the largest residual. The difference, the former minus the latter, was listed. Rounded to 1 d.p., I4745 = 114.7 angstrom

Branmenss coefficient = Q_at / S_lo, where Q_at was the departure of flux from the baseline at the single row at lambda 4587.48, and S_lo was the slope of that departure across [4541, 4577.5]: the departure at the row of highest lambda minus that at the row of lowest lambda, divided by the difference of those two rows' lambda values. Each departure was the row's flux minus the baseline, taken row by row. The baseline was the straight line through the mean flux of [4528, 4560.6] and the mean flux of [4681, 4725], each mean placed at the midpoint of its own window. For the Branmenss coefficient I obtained -14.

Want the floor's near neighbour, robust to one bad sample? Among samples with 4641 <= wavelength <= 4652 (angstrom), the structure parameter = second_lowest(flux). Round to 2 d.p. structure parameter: 1.53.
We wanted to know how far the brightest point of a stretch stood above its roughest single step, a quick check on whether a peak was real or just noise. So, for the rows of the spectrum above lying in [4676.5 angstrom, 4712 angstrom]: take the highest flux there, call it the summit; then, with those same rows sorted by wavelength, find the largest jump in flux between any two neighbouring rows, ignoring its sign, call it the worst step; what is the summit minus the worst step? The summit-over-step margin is 1.60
